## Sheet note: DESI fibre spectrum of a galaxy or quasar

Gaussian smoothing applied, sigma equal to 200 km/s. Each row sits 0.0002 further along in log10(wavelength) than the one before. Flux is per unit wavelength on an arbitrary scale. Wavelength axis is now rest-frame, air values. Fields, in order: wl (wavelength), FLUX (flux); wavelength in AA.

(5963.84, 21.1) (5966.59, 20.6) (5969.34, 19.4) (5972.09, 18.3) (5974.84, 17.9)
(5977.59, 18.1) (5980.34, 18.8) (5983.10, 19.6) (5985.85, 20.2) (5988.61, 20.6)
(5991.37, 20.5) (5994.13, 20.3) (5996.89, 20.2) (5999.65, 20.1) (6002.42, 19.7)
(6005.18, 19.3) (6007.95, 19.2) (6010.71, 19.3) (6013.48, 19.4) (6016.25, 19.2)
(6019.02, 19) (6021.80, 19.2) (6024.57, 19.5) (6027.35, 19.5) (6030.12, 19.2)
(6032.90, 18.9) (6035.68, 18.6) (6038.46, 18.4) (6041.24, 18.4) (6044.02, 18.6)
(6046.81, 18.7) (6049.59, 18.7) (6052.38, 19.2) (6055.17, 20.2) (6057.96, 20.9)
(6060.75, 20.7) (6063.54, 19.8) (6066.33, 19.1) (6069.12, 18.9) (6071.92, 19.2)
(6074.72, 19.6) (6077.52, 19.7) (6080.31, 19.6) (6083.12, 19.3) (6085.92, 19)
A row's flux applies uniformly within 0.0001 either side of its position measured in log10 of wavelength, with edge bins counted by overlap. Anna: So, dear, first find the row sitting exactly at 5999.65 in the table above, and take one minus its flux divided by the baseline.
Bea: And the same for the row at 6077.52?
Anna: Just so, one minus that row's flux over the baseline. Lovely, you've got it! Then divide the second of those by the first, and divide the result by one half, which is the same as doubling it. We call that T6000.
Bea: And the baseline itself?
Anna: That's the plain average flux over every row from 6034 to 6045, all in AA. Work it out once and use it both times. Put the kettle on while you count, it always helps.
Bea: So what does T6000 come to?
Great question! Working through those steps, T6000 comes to 1.5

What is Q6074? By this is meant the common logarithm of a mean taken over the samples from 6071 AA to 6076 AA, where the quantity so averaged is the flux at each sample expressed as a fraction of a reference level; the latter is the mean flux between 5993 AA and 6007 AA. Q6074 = -0.011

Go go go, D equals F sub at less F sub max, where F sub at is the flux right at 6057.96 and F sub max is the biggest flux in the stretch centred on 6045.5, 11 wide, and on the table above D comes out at 2.20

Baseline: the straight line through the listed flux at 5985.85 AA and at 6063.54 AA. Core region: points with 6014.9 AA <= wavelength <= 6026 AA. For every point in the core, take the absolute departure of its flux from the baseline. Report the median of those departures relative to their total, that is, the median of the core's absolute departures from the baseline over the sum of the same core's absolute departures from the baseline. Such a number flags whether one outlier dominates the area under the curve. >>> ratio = 0.260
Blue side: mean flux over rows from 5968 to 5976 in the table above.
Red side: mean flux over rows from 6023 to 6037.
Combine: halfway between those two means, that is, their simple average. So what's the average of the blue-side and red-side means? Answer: 18.8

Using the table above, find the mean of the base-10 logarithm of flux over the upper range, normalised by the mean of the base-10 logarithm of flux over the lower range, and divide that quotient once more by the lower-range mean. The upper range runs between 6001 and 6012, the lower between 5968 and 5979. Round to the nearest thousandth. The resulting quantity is 0.804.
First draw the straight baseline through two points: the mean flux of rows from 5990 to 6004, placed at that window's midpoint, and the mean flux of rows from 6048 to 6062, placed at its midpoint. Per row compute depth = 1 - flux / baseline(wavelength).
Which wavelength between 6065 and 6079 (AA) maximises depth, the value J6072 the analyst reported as 6069.12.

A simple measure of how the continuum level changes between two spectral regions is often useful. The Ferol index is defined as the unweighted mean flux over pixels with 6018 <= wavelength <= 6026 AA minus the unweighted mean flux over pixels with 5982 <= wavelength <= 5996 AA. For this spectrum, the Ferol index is -1.0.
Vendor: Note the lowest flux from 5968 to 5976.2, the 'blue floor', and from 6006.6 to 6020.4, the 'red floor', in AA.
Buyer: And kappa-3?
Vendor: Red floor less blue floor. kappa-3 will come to 1.1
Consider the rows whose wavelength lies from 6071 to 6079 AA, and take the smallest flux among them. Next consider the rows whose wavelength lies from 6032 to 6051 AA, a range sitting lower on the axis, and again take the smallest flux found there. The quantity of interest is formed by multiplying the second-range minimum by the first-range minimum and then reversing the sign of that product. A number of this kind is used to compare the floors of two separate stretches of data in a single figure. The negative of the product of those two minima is -353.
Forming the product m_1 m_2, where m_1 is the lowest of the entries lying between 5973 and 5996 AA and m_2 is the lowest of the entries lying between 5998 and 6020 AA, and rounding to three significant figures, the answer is 340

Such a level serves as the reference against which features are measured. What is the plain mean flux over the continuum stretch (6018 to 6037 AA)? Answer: 19.1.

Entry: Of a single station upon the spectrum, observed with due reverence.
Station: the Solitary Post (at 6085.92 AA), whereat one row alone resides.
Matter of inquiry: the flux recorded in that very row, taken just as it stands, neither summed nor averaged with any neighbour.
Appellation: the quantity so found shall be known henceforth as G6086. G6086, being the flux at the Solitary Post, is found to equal 19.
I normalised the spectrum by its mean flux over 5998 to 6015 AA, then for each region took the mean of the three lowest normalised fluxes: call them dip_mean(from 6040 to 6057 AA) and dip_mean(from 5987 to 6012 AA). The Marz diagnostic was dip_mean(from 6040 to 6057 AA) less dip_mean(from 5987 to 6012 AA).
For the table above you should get -0.036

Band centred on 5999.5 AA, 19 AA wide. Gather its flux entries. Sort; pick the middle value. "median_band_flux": 20.1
